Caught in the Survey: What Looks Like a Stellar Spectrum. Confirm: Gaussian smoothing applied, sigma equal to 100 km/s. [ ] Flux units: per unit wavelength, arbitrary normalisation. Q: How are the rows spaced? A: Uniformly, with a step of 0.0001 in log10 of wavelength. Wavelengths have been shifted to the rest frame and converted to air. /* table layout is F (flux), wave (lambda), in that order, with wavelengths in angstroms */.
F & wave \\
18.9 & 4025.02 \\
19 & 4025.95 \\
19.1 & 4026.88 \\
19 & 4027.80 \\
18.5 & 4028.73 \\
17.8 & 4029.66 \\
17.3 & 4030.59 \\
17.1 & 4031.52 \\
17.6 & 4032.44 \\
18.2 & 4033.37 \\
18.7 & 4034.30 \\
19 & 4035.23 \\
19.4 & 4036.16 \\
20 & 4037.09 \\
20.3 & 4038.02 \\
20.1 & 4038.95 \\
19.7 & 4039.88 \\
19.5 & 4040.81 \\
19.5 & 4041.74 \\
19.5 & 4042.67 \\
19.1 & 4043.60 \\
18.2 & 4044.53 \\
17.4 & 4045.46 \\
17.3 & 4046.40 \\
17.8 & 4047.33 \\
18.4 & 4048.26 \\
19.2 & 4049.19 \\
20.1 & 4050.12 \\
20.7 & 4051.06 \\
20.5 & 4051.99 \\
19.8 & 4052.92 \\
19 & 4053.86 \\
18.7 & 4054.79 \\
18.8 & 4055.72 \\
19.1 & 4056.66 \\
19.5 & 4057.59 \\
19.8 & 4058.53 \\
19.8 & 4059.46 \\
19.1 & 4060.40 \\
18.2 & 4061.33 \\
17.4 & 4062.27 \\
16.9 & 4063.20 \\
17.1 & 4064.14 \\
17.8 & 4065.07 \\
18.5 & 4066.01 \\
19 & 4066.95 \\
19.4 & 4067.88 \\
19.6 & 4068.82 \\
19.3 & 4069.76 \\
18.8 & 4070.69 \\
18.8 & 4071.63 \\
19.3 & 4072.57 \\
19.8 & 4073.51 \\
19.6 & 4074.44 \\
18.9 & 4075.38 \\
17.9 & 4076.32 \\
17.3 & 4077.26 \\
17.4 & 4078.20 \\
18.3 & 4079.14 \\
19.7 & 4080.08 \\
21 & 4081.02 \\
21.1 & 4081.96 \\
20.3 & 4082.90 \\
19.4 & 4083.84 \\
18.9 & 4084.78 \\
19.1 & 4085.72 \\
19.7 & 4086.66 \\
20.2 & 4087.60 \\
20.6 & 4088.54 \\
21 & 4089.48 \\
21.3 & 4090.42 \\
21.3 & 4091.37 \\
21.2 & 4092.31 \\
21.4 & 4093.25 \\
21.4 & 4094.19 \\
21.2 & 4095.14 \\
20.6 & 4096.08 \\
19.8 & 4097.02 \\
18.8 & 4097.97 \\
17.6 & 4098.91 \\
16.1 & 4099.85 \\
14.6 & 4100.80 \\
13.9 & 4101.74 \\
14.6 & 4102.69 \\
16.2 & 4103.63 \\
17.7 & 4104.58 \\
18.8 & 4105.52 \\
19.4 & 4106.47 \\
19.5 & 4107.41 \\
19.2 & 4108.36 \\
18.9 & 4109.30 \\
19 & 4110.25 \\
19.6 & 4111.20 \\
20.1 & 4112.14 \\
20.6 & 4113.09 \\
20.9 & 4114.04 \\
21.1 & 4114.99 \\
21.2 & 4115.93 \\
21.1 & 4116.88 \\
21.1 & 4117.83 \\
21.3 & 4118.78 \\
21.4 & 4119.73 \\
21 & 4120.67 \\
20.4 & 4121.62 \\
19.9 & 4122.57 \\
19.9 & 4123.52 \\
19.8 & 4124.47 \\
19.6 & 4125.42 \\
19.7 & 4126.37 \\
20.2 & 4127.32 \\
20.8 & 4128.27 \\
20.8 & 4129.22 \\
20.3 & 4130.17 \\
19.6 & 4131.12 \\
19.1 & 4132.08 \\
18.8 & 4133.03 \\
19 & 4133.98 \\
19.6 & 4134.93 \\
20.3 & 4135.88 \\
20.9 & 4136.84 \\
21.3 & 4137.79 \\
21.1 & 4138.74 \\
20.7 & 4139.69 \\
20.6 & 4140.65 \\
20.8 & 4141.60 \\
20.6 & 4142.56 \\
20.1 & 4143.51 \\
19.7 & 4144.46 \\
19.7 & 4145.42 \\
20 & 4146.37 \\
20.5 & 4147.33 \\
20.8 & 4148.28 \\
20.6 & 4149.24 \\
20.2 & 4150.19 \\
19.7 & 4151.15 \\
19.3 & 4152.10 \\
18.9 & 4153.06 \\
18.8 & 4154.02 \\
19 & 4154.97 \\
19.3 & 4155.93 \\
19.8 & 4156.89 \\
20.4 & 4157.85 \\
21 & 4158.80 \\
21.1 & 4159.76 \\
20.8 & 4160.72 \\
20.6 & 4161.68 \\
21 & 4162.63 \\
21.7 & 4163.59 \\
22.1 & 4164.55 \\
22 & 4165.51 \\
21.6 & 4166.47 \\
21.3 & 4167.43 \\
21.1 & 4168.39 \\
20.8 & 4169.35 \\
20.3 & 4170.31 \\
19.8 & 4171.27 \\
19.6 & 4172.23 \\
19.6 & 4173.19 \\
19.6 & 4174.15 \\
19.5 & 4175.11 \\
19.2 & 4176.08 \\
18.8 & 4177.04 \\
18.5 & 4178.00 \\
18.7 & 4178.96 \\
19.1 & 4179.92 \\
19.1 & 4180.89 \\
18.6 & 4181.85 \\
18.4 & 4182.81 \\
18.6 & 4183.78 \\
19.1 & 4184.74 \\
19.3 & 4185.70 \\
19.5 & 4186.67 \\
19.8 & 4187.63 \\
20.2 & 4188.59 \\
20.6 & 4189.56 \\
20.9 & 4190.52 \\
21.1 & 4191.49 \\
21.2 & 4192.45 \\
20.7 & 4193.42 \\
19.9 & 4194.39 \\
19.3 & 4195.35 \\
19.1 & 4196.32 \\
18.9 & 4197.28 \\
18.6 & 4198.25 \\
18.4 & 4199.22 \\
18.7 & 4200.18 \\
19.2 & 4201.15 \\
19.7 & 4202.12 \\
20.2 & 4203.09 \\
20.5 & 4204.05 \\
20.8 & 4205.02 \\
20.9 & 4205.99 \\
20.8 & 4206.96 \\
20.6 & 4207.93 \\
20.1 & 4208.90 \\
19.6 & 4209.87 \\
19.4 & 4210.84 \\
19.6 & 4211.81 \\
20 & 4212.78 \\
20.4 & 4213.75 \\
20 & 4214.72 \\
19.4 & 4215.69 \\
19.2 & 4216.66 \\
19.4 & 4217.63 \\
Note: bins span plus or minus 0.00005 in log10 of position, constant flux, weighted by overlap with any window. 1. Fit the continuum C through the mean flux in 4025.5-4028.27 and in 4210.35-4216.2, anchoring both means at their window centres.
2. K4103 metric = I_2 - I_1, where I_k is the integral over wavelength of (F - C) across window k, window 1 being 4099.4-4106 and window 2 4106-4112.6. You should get 22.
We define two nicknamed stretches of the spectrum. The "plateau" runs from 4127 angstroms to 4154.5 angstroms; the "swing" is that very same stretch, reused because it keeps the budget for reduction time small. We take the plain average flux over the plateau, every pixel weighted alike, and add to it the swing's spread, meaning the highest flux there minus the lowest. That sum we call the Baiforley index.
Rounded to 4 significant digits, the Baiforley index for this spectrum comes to 22.60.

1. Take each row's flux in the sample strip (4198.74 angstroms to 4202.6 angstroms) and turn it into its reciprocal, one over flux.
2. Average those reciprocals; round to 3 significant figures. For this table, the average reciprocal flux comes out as 0.0527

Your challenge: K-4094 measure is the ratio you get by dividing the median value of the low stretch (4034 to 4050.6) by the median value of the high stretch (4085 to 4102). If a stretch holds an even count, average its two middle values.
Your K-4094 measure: 0.95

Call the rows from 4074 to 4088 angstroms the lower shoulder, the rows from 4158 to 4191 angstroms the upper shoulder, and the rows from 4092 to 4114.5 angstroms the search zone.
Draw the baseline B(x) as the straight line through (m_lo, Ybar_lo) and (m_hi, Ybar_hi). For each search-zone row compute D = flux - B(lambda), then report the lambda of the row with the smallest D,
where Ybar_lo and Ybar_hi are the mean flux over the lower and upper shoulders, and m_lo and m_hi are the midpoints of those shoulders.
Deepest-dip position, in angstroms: 4101.74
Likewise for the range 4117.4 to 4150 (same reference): 4133.03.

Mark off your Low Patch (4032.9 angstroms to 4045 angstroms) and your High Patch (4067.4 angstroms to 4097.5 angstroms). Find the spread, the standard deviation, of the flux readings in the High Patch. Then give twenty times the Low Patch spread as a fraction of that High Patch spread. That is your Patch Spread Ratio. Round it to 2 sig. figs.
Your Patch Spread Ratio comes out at 11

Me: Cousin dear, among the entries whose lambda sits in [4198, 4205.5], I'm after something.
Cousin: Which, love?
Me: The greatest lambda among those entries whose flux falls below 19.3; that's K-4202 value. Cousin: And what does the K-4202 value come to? 4201.15 angstroms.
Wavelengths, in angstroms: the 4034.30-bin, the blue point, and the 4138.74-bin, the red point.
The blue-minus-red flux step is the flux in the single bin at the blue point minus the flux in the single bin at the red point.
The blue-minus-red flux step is -2.4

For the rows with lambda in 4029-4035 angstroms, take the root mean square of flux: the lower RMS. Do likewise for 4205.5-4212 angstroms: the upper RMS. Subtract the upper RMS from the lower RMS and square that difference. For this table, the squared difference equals 5.6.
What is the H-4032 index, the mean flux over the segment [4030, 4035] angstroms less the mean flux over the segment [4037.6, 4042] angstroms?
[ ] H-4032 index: -2.0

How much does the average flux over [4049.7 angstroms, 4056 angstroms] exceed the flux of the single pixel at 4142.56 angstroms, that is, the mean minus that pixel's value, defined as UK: -0.9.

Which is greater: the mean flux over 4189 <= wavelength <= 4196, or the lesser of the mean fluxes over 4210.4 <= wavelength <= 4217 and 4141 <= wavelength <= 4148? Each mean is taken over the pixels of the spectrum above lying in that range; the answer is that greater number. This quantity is 20.5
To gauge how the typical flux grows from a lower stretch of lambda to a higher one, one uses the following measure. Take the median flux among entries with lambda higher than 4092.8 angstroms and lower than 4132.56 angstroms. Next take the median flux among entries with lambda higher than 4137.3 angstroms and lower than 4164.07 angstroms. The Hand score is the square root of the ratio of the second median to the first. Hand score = 1.017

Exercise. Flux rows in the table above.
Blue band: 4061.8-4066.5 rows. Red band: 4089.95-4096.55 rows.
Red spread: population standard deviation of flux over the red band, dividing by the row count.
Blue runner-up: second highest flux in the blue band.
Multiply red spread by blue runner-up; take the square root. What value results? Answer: 2.1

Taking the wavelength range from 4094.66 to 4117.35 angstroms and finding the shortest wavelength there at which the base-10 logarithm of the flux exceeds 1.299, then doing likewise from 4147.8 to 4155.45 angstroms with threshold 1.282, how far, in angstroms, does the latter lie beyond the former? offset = 53.1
